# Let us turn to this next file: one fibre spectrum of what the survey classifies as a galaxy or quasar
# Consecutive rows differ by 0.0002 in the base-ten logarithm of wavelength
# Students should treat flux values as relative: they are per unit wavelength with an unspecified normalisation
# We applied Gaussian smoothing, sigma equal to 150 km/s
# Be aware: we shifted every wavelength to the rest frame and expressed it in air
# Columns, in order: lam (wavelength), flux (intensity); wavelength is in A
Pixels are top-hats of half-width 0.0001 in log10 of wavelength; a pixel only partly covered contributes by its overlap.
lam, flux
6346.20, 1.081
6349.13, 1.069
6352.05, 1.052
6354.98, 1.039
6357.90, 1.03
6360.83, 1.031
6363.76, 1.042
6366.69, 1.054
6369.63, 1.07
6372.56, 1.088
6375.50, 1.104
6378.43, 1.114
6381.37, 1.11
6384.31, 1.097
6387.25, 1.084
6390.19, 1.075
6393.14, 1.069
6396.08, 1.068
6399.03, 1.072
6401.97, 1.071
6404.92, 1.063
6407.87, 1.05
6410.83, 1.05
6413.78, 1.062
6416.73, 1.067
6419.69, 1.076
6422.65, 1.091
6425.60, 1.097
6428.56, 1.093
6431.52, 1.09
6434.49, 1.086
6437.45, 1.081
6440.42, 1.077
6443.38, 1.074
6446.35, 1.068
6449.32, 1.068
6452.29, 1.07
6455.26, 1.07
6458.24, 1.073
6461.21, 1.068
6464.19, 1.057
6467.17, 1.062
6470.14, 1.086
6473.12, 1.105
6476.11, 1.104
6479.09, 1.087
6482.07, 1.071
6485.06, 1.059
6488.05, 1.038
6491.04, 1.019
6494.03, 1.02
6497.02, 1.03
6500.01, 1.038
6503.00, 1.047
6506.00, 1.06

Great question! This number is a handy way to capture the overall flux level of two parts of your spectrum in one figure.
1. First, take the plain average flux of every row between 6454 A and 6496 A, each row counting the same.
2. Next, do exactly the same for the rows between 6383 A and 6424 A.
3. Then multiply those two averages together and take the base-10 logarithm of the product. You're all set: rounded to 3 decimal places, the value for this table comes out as 0.057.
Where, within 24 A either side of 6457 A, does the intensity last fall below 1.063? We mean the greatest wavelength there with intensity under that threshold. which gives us 6467.17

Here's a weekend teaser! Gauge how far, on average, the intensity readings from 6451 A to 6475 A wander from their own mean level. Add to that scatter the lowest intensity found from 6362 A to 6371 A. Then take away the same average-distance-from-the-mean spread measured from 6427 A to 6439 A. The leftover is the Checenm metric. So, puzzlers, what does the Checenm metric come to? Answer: 1.049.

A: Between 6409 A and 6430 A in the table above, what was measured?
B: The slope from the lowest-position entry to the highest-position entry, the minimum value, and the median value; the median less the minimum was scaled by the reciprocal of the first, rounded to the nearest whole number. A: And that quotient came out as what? 11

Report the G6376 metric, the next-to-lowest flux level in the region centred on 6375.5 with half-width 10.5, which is 1.07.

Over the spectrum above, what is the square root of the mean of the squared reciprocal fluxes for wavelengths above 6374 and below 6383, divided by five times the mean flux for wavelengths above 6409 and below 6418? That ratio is 0.170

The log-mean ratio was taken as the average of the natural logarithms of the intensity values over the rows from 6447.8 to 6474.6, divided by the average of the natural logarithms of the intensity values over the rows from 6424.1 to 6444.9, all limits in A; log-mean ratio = 0.86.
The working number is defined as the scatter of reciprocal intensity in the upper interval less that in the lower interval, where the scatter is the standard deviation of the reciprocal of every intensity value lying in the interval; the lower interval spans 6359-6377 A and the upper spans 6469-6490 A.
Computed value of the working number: -0.003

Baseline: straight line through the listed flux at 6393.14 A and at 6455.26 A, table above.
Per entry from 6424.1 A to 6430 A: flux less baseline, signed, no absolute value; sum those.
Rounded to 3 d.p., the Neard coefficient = 0.051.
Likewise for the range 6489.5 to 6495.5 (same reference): -0.102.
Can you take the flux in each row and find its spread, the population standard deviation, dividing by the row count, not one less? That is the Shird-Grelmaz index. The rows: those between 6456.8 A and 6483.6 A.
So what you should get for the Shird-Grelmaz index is 0.016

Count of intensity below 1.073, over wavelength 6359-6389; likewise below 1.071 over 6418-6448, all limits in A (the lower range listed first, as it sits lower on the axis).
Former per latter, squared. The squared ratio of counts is 16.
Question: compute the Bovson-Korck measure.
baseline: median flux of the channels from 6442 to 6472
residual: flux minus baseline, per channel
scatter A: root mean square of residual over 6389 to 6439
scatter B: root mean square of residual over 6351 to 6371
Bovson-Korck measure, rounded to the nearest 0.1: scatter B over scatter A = 1.8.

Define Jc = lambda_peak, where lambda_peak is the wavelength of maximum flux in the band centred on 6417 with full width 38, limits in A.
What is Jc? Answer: 6425.60 A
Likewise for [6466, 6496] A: 6473.12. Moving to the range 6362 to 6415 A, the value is 6378.43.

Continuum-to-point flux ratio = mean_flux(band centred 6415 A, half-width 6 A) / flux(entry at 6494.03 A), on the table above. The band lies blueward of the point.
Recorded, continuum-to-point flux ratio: 1.04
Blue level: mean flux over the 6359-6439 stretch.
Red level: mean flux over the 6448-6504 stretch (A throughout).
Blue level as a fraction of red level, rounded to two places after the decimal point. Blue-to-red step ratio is 1.01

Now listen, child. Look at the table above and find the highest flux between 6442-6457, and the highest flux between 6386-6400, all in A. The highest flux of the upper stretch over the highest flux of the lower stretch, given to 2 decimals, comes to 0.99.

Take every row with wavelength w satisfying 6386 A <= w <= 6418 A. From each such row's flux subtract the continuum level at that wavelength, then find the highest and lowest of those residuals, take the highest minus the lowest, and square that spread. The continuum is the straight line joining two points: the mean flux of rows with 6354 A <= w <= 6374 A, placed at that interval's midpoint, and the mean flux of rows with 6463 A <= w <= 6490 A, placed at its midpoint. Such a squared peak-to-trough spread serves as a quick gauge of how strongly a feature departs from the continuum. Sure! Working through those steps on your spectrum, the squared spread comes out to 0.0015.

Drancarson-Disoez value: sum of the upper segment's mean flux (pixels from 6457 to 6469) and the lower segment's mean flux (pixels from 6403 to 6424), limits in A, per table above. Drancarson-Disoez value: 2.13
